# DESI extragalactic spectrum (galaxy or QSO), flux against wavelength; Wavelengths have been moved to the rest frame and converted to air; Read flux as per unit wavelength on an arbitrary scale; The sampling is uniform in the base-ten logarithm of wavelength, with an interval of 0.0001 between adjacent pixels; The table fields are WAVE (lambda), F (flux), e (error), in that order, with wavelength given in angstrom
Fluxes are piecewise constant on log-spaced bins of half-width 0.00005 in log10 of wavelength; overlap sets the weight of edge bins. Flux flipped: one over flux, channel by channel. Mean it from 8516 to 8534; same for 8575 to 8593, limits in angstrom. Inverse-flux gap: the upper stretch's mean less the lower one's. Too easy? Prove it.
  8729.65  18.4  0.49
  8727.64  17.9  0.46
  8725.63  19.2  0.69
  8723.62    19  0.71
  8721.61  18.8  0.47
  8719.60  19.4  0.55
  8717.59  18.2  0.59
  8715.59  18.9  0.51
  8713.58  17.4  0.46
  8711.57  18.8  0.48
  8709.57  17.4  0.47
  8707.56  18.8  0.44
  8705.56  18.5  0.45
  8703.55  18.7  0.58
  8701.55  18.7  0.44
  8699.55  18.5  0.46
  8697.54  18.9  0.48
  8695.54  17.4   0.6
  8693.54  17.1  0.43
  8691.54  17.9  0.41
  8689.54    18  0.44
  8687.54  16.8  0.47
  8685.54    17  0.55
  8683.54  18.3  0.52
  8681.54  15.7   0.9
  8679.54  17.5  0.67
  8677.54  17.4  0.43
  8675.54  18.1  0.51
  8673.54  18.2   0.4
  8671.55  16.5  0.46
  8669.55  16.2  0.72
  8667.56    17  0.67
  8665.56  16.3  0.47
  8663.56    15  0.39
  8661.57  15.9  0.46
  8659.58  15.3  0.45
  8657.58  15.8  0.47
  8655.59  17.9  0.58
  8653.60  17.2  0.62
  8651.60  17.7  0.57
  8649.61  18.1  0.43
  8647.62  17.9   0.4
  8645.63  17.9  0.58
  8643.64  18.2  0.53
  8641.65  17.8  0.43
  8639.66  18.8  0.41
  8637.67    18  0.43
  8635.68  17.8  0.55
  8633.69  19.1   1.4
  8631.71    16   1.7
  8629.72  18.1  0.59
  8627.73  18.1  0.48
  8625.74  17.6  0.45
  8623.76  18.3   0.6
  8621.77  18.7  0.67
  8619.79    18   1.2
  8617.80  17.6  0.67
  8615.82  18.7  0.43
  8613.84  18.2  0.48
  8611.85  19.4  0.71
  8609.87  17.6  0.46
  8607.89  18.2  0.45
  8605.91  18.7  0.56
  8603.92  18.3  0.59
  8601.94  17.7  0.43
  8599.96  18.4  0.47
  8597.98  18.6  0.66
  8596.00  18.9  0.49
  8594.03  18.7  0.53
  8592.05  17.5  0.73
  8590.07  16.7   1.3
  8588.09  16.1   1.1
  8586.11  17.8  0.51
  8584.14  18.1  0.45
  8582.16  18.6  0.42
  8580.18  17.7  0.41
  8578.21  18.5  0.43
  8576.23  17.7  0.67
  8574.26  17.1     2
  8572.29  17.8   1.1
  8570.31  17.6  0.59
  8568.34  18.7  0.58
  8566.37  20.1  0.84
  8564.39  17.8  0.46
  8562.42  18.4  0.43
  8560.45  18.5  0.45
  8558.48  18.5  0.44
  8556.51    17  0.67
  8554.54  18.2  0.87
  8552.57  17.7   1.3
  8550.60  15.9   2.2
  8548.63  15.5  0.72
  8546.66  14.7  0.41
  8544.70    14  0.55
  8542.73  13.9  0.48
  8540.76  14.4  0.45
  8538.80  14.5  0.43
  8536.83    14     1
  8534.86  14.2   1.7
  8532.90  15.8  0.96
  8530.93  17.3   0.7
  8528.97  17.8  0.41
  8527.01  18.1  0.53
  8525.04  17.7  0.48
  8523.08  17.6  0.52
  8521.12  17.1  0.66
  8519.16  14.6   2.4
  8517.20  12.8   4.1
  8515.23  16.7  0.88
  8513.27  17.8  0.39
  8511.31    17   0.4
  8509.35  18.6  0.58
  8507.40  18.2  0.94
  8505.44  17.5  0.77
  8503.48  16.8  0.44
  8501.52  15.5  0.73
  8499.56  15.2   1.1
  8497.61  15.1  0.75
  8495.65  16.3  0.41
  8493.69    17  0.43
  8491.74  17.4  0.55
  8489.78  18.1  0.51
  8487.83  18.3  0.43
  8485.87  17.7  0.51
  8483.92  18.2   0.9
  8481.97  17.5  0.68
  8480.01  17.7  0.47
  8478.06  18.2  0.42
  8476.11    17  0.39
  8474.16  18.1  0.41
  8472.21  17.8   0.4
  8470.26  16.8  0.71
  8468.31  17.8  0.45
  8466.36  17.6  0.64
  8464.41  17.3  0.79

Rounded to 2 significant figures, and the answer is -0.0044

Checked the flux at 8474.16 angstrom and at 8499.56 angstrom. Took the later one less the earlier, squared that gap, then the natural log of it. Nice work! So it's 2.1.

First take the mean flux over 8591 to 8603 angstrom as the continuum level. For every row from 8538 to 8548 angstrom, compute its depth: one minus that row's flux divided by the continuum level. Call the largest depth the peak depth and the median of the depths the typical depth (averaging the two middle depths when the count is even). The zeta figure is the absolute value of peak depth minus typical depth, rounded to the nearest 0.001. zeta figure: 0.027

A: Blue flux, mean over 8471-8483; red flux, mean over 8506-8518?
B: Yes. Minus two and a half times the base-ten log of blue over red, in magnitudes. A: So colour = -0.05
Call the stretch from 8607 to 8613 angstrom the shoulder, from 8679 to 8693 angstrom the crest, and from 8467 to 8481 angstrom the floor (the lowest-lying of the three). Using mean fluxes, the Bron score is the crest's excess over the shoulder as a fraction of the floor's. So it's -0.062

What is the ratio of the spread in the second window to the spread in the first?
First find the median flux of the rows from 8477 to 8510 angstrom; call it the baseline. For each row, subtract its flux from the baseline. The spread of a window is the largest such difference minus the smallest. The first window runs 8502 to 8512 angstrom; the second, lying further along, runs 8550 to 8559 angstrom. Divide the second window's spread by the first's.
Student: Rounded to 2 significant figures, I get 1.4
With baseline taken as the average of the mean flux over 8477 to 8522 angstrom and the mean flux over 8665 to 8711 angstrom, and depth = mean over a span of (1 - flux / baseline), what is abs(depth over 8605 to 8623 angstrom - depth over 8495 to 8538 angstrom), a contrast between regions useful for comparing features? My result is 0.110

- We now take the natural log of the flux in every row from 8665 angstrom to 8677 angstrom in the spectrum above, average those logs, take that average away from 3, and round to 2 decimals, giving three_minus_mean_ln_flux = 0.16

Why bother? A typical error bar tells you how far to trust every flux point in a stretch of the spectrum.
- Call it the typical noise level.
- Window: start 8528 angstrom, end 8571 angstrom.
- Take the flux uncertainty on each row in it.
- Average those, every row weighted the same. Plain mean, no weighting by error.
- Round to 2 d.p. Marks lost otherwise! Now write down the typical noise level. 0.76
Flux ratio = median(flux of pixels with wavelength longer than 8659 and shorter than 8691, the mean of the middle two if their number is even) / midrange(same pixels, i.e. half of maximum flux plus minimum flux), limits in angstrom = 1.02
